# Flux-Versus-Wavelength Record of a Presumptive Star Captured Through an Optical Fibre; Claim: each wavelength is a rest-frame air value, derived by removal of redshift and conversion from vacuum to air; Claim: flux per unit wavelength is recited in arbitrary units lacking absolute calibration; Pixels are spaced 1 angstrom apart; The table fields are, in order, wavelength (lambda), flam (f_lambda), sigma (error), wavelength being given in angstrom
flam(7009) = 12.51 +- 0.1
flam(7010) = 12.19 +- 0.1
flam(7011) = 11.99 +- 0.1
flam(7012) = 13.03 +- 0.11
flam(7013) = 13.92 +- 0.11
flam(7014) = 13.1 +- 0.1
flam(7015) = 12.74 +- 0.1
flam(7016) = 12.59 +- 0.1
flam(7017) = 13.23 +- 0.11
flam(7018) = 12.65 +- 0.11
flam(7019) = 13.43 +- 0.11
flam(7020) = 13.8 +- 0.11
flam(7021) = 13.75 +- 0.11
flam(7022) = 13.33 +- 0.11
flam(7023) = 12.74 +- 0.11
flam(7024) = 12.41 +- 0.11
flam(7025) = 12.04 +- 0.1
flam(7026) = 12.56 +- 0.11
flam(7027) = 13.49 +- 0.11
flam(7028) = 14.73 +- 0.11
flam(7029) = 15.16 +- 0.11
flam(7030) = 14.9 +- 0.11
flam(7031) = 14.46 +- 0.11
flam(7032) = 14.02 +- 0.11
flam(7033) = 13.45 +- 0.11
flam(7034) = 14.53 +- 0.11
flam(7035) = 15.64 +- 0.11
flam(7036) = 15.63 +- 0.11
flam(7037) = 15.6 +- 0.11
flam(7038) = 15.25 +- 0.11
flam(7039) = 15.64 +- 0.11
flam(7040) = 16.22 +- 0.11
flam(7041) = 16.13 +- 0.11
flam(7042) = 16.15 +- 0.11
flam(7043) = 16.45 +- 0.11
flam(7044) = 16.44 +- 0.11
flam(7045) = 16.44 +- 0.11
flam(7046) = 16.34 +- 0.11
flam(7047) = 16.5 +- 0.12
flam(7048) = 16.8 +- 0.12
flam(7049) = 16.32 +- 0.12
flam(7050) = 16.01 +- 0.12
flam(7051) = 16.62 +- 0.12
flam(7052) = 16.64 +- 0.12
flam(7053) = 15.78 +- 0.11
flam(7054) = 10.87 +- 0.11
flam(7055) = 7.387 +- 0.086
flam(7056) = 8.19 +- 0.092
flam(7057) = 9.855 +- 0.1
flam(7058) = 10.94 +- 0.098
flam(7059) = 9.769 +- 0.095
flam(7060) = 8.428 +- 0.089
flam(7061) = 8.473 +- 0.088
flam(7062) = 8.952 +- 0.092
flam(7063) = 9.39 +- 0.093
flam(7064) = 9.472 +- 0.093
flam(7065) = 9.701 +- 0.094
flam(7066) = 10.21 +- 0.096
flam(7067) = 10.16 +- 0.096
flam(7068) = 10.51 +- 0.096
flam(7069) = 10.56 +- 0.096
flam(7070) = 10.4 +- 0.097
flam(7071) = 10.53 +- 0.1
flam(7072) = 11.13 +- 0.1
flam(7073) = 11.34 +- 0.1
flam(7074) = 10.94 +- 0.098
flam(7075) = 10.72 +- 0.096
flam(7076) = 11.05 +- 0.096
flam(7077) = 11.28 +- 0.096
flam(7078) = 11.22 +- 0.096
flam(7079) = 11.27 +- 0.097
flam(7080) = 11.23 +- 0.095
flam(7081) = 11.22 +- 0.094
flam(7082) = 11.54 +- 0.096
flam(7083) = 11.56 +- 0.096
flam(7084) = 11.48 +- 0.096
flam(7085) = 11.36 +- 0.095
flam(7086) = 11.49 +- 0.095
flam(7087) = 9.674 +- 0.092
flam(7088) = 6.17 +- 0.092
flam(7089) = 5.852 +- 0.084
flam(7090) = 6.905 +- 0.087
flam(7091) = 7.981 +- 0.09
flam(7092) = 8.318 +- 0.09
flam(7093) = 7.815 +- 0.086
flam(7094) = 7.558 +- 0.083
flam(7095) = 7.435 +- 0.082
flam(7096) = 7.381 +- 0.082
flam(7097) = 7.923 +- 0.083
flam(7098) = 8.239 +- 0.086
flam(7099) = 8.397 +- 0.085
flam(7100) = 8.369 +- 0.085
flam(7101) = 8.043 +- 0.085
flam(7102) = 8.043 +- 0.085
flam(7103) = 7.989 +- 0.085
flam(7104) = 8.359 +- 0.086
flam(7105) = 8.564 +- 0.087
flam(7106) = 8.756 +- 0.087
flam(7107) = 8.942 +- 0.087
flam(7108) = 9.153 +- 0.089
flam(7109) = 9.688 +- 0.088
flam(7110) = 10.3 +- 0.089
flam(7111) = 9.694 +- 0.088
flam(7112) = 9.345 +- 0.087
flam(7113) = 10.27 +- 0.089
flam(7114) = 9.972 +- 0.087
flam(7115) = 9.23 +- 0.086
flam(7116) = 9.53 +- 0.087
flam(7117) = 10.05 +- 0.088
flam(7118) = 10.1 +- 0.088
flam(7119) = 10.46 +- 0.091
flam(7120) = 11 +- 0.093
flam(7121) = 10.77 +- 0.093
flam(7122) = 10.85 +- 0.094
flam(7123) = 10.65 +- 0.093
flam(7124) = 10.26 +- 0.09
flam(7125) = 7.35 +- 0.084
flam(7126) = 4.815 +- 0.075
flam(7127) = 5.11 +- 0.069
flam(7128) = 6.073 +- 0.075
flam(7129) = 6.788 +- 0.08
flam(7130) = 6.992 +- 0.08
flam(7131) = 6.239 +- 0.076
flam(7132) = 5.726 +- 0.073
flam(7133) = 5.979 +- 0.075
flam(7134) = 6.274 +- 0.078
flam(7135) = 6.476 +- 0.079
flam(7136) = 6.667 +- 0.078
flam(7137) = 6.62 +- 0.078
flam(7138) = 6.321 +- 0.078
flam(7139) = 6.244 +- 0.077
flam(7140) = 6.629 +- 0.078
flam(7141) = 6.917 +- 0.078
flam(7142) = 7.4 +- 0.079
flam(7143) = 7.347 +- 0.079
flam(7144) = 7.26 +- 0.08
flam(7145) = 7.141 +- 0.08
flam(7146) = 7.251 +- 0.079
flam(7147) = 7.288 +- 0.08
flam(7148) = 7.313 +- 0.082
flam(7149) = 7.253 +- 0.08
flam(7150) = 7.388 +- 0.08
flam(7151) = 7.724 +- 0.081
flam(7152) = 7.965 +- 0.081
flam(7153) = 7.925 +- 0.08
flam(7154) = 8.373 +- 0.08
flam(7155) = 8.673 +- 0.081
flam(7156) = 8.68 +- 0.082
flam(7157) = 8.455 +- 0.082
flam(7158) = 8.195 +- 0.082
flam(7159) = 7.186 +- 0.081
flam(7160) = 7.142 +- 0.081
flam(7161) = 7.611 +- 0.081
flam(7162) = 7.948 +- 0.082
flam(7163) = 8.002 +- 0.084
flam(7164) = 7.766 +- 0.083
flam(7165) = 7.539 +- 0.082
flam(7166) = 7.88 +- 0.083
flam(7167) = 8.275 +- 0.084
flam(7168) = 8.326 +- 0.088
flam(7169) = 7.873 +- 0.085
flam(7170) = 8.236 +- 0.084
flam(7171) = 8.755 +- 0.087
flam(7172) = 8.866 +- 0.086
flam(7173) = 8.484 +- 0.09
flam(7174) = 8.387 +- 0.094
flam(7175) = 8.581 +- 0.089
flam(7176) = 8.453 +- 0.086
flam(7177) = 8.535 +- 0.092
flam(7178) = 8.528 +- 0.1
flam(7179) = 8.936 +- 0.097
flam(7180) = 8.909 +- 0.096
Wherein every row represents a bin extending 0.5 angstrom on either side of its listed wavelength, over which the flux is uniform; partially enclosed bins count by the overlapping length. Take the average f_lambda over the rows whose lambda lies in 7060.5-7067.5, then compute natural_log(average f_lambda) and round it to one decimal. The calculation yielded 2.2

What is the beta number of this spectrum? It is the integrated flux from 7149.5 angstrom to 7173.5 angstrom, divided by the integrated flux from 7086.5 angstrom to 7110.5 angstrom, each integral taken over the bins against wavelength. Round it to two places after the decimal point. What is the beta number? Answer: 0.99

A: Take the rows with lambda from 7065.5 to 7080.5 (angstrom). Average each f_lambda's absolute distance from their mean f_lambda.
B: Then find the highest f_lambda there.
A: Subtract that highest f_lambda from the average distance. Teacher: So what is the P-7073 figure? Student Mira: -11.0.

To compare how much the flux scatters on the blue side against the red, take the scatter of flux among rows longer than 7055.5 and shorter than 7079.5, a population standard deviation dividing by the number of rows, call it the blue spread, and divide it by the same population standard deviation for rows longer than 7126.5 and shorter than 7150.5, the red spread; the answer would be 1.6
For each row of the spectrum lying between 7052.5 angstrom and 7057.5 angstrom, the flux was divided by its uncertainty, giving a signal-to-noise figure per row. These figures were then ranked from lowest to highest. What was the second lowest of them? 89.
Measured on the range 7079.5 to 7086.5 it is 119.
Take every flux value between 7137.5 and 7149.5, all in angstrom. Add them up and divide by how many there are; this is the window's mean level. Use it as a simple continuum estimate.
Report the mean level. 7.0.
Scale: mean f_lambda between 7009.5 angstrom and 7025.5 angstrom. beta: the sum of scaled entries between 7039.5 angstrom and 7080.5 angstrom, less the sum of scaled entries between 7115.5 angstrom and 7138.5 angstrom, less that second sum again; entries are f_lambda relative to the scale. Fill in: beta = 11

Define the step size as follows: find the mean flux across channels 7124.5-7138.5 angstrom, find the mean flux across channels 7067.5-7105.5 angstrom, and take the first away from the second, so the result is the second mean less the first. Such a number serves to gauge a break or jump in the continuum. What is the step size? 3.2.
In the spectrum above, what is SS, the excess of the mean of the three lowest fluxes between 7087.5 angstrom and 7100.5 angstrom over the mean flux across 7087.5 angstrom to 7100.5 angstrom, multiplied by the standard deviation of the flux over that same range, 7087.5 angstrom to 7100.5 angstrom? -1.0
